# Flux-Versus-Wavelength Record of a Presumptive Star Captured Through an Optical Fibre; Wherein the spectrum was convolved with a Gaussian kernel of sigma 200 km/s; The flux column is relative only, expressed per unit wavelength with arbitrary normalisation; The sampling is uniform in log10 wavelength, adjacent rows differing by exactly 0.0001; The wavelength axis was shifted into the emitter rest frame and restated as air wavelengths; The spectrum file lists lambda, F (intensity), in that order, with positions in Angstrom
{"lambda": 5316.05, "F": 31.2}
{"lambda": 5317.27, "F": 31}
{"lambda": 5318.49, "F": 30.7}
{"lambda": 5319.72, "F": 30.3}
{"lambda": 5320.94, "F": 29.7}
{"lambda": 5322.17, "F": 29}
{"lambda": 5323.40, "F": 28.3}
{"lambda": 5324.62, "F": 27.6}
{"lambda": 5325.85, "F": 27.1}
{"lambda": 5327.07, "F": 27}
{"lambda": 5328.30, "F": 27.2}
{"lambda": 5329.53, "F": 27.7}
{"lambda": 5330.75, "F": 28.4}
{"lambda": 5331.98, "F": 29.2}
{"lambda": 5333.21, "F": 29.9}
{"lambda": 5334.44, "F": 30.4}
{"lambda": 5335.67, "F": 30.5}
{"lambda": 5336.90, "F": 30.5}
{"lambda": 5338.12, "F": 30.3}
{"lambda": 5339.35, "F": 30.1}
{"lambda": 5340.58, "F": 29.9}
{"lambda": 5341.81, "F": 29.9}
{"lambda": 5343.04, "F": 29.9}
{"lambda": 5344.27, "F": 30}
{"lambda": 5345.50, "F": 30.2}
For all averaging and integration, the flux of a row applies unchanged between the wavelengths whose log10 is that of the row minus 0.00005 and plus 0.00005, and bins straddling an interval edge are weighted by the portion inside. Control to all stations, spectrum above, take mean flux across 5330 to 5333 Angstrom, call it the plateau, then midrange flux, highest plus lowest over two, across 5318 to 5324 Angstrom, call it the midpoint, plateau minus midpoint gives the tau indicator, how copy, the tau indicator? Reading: -1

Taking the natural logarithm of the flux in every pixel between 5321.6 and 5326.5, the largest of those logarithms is 3.37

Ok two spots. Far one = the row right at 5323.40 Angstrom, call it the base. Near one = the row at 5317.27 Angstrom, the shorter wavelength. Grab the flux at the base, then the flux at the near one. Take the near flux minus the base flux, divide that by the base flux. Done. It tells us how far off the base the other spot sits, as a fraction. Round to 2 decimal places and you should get 0.10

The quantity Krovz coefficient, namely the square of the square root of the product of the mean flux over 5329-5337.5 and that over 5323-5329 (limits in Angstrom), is 810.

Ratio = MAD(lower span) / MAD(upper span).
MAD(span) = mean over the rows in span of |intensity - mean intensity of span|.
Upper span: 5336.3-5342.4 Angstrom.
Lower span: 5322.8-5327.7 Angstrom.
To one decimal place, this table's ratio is 2.2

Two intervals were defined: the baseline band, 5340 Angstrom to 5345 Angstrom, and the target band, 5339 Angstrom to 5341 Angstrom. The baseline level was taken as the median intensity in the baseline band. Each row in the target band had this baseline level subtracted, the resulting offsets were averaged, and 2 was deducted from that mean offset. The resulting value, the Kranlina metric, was -1.90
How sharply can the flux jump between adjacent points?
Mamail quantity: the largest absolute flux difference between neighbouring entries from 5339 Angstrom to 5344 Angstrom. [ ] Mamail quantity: 0.20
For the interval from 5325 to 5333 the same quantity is 0.80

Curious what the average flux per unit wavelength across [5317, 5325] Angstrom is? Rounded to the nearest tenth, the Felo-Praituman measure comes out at 29.5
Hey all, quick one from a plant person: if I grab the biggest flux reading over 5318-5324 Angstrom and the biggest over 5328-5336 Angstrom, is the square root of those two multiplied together 30.6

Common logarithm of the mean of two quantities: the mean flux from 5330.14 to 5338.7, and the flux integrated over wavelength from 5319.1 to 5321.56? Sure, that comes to 1.71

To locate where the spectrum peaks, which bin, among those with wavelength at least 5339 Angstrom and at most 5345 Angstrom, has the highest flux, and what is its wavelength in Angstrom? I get 5339.35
